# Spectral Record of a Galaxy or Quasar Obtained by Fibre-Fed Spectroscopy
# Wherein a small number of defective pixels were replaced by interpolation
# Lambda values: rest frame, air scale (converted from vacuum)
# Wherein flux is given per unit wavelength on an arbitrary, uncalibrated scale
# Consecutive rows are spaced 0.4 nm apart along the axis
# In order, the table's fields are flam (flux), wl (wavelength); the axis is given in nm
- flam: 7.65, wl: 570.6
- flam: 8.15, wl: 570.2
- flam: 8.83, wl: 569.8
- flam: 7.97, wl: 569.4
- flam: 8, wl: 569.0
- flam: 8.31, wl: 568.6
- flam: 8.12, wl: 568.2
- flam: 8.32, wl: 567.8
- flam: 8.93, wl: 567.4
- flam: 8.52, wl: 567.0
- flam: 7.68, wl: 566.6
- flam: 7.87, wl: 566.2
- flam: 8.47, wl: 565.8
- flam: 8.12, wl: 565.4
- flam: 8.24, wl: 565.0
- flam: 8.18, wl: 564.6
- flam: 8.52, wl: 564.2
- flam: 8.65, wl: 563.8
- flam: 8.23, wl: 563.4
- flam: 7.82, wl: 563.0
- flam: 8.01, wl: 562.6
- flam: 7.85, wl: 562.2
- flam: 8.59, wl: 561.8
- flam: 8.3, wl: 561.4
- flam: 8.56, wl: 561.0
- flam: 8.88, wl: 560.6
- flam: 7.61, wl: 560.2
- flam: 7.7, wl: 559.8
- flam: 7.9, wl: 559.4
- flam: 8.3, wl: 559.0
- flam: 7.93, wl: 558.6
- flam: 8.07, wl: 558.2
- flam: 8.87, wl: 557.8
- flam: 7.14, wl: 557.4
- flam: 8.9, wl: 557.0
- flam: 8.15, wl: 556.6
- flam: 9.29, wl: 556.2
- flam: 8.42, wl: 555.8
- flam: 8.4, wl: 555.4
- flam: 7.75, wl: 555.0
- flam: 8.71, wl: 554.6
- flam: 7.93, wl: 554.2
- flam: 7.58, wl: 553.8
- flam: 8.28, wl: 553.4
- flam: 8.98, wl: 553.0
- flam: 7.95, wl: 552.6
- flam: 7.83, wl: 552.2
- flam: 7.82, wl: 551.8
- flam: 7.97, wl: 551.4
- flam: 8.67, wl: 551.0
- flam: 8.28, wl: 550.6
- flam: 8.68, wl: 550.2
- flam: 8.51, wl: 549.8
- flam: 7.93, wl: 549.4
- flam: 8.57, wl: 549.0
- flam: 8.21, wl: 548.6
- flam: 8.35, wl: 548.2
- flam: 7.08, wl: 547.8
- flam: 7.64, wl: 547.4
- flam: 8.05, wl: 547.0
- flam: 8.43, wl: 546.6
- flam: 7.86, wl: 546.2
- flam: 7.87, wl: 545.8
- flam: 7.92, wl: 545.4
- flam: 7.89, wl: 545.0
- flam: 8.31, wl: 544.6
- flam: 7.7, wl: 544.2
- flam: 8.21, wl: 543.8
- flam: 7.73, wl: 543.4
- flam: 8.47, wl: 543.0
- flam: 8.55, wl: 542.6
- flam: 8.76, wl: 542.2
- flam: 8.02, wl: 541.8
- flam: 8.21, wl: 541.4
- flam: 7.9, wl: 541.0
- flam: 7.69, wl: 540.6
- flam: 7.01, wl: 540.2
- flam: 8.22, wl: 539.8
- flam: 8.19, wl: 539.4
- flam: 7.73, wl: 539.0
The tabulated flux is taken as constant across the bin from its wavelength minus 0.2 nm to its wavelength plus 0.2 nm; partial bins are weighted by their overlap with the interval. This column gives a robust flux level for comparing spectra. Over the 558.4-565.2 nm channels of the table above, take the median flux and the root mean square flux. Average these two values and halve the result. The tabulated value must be 4.11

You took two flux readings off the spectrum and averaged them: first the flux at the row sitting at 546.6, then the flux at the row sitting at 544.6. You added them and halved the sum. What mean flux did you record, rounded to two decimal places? 8.37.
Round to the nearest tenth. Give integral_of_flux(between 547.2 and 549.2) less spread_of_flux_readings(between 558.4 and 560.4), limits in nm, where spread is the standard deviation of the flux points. 15.7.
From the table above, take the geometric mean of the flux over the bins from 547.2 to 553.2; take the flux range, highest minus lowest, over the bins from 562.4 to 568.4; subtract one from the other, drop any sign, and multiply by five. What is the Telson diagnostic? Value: 34.5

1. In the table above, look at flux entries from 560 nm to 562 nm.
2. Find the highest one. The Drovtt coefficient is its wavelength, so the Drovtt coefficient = 560.6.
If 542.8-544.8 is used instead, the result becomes 543.0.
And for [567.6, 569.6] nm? 567.8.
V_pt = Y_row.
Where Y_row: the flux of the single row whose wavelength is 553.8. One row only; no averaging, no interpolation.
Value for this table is 7.58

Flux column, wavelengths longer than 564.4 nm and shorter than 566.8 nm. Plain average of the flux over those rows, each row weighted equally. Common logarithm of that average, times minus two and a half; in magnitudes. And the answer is -2.27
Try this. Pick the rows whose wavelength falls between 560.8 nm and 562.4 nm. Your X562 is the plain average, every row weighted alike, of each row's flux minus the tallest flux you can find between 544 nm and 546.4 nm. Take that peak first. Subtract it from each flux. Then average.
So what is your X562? 0.0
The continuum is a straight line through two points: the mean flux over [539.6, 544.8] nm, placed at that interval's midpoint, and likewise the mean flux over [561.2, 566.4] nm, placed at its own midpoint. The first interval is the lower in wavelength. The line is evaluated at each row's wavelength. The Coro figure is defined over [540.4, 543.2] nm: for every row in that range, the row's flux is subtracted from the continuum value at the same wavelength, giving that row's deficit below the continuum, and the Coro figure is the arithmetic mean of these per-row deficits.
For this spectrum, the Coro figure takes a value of -0.17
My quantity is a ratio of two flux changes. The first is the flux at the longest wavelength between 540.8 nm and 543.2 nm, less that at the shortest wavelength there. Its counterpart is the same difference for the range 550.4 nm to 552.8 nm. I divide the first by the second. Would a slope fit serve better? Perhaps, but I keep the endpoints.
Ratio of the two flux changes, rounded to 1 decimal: -1.7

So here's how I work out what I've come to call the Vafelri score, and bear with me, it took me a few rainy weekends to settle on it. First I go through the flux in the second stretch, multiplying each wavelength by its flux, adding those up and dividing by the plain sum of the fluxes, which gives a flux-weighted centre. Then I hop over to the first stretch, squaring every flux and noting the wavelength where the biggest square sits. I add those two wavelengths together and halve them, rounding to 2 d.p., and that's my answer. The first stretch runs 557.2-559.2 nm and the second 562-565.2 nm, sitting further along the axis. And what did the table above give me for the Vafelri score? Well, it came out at 560.71 nm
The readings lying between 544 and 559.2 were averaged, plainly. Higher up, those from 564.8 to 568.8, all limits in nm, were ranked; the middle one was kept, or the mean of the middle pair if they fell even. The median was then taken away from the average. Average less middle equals -0.11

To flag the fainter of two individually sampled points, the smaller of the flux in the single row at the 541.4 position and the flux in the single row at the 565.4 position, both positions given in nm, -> 8.1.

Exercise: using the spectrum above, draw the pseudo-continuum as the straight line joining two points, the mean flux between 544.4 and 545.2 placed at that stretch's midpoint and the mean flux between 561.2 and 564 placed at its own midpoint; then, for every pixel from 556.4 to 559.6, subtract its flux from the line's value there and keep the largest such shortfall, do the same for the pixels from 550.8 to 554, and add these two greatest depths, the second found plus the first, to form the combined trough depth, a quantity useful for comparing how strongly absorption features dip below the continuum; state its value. 1.61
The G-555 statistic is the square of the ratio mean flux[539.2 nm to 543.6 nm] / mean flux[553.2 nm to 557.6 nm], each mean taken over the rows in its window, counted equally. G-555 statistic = 0.96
